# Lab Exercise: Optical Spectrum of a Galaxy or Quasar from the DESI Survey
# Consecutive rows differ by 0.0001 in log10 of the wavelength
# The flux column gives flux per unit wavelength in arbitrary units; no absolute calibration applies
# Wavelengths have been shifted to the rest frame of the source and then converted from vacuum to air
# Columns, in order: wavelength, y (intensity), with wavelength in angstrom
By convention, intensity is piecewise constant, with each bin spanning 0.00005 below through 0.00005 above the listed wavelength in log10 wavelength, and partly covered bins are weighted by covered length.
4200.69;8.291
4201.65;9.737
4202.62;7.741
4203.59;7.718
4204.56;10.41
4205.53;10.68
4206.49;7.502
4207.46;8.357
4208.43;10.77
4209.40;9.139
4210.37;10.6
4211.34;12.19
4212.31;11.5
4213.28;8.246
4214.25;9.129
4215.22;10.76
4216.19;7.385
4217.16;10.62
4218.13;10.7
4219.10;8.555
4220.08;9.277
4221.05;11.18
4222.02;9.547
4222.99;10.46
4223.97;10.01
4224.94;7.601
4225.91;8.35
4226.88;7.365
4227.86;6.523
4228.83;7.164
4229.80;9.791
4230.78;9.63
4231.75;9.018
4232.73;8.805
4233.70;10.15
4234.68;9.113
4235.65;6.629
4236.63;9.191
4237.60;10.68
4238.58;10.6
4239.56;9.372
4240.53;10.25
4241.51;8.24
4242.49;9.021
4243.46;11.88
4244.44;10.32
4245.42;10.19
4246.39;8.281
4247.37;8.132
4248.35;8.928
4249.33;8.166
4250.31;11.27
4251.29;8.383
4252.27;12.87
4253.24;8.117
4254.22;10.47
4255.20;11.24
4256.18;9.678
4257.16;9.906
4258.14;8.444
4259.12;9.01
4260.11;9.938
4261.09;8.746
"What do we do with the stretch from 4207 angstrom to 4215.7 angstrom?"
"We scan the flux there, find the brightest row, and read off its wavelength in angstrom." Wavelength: 4211.34 angstrom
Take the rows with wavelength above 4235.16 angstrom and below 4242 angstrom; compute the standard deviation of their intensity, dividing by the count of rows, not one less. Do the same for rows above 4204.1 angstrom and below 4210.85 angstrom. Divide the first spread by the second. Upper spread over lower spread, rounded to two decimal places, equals 1.11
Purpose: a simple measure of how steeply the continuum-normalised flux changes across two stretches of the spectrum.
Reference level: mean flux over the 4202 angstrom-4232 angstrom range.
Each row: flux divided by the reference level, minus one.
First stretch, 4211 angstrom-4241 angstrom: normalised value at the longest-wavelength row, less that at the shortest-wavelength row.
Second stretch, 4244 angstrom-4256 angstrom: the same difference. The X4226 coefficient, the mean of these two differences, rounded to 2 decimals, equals -0.05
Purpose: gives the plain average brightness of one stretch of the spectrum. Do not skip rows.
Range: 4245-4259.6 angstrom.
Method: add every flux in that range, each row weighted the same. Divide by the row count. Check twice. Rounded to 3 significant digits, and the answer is 9.54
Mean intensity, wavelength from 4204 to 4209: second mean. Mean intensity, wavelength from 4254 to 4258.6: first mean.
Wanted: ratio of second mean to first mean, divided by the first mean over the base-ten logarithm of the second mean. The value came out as 0.094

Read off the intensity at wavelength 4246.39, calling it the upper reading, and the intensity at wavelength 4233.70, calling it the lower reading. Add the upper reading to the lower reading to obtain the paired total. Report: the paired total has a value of 18.4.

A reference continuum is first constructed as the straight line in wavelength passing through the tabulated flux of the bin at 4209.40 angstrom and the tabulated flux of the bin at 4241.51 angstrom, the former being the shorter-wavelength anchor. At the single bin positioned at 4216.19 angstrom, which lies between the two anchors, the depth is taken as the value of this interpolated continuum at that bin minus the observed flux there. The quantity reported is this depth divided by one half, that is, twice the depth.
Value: 3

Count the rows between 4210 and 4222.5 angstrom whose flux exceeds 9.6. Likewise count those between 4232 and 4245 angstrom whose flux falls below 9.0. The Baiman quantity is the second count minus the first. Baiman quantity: -4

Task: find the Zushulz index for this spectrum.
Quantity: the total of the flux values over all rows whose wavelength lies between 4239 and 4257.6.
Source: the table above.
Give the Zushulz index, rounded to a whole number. 185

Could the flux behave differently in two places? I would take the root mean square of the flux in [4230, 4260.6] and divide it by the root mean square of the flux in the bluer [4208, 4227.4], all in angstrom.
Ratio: 0.99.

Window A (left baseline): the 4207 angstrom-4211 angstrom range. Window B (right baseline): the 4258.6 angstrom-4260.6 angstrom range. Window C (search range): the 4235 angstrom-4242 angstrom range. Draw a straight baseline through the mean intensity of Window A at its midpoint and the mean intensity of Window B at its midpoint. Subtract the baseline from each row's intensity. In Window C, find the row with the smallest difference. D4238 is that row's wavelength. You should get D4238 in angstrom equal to 4235.65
